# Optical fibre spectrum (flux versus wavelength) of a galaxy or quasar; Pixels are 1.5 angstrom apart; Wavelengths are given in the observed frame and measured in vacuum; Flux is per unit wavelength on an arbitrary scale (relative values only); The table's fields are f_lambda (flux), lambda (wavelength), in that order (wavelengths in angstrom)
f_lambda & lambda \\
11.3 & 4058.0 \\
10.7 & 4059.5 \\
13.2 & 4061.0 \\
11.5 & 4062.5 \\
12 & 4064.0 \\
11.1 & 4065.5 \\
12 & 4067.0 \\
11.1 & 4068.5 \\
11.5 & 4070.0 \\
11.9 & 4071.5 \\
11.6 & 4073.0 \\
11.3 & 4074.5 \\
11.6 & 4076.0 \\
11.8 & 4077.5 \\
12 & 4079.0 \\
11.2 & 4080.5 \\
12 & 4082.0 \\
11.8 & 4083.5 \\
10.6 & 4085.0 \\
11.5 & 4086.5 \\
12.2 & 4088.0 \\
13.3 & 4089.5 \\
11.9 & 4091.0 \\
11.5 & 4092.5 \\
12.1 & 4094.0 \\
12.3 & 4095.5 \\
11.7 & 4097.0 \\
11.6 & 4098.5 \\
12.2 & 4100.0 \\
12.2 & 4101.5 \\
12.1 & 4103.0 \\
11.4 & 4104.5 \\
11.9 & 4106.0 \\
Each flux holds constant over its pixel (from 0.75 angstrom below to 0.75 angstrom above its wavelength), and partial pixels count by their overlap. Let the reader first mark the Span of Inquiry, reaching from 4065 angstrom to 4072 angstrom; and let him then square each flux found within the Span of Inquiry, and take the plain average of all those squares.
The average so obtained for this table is 133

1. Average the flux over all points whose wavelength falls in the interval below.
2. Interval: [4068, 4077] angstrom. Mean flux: 11.5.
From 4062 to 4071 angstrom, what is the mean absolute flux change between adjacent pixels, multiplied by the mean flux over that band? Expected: 8.3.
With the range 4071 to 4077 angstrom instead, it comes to 3.5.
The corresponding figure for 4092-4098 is 5.6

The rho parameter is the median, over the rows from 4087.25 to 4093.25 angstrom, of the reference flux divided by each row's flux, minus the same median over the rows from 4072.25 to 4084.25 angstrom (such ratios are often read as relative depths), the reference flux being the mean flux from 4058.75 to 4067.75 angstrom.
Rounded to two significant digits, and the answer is -0.029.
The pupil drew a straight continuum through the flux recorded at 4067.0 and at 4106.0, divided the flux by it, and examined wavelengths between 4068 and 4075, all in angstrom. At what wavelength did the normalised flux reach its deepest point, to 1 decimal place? 4068.5 angstrom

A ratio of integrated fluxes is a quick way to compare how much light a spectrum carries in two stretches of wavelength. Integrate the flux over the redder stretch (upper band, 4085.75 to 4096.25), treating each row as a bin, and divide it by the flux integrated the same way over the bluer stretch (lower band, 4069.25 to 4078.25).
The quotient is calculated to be 1.2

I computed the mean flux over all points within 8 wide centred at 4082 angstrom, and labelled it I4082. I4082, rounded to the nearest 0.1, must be 11.5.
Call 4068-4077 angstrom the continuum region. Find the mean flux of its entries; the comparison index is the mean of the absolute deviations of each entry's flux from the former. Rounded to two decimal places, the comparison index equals 0.20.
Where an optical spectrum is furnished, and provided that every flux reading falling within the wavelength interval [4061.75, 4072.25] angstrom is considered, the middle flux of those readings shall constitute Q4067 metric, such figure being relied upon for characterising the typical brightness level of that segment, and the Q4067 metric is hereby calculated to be 11.5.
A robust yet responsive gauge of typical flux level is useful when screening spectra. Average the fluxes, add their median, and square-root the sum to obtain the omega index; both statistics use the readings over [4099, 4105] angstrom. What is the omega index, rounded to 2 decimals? 4.91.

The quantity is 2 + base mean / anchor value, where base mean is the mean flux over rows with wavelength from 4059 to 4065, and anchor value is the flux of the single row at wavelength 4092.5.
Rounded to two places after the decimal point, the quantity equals 3.03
